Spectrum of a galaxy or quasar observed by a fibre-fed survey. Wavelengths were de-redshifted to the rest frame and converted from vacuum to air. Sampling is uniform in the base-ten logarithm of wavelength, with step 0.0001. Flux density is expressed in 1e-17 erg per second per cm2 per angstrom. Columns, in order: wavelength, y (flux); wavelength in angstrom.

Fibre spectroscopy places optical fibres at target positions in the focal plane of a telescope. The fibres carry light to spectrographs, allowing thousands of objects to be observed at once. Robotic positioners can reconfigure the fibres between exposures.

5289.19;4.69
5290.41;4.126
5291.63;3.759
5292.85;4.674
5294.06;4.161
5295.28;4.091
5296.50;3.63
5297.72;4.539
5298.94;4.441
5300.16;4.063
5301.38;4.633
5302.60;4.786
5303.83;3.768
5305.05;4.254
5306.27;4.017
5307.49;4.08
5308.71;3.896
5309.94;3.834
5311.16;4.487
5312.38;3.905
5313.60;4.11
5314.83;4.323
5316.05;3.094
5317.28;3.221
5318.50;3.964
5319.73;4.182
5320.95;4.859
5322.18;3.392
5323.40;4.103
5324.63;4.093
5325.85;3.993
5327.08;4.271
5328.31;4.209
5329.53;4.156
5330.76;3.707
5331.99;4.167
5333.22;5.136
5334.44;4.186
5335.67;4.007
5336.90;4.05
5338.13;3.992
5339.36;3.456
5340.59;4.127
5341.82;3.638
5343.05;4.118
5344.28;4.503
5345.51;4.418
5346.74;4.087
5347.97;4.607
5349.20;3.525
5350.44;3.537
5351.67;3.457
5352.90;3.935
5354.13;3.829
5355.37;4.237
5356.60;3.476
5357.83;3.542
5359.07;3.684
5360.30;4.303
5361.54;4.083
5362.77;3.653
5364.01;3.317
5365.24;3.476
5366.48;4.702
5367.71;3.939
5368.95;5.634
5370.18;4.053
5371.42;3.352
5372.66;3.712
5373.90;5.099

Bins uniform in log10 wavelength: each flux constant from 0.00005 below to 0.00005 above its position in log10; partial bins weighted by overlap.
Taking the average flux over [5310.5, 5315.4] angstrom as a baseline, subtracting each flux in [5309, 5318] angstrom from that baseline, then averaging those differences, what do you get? 0.35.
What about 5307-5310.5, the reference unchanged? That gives 0.27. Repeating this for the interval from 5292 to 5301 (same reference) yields -0.02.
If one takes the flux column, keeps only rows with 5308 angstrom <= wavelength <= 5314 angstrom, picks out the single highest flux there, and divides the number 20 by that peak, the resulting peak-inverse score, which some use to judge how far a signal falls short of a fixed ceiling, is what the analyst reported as 4.5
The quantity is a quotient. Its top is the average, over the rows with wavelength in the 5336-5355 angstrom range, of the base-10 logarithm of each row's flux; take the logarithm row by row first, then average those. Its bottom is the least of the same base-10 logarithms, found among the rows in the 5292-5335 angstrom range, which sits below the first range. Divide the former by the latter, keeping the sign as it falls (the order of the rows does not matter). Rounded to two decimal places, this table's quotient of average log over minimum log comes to 1.21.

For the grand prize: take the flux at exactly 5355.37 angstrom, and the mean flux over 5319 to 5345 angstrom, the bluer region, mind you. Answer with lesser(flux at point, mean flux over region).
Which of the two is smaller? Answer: 4.11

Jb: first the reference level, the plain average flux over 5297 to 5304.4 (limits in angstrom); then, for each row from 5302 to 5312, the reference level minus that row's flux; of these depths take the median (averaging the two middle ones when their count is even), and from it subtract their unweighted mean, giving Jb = 0.09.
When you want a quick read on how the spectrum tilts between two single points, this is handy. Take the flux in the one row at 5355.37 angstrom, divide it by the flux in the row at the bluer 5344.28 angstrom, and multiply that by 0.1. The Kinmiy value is 0.094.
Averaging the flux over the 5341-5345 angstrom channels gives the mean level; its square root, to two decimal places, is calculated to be 2.02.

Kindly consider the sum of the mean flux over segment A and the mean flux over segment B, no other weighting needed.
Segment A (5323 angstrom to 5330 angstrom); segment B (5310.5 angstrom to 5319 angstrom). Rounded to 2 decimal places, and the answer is 8.01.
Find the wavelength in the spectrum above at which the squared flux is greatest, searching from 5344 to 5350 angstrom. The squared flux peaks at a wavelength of 5347.97 angstrom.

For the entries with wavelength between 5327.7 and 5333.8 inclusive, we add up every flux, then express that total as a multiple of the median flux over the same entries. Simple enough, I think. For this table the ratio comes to 5.13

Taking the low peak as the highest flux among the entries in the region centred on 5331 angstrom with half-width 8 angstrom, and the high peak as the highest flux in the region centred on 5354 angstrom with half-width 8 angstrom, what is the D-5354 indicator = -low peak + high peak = -0.53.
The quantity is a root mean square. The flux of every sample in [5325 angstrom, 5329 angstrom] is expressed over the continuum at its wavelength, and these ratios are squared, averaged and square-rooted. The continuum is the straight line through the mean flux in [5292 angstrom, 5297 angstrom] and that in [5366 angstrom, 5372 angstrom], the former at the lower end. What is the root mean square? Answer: 0.98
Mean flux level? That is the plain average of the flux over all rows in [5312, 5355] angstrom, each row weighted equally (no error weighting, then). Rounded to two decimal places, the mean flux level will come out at 4.01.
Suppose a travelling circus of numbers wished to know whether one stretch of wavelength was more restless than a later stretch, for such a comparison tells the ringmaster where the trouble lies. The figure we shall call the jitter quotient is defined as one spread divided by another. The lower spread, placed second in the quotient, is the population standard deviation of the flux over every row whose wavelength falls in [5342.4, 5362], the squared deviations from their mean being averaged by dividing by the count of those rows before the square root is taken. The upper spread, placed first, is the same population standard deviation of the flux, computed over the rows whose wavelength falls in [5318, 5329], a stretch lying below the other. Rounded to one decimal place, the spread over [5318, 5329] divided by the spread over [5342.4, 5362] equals 0.9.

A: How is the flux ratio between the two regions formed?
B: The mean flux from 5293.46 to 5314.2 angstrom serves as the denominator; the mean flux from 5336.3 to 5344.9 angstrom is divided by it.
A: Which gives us 0.958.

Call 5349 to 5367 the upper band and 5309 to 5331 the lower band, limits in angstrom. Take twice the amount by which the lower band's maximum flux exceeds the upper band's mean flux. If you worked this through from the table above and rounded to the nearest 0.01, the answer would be 2.15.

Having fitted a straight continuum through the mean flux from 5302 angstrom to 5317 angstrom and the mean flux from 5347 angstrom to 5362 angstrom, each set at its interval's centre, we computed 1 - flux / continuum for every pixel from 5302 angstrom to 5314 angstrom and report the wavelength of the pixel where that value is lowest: 5302.60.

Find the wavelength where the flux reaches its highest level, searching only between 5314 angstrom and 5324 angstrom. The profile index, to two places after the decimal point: 5320.95 angstrom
